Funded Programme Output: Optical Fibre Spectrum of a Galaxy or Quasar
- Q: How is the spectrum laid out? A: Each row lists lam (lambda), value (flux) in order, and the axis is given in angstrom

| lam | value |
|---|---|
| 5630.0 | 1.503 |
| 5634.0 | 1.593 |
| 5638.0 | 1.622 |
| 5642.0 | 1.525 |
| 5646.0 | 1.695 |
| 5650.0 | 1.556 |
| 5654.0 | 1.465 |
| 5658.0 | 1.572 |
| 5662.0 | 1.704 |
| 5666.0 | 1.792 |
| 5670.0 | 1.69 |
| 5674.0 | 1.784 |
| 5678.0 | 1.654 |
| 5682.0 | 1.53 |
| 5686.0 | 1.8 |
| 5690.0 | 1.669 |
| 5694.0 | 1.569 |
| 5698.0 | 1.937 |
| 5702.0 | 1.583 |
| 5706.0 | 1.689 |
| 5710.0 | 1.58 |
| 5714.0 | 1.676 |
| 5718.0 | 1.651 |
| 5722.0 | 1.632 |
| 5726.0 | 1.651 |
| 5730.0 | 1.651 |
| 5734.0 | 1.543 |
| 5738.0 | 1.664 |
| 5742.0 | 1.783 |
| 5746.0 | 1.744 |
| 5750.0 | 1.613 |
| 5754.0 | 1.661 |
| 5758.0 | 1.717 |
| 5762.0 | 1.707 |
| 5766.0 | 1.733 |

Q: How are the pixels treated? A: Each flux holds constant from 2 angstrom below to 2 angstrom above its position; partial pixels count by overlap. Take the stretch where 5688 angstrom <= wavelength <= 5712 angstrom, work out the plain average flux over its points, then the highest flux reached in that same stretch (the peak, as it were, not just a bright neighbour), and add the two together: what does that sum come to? 3.61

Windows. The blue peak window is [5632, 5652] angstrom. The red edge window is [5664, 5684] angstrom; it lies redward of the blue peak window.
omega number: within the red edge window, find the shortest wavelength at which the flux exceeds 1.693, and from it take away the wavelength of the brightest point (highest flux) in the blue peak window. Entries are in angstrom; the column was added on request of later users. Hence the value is 20 angstrom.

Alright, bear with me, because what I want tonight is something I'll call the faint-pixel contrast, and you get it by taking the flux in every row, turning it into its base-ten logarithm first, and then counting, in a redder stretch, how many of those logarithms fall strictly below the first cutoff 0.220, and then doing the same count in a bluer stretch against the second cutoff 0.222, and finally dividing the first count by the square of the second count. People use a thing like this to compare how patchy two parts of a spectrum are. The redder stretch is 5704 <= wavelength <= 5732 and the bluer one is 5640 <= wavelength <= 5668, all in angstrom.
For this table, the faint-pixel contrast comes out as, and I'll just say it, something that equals 0.31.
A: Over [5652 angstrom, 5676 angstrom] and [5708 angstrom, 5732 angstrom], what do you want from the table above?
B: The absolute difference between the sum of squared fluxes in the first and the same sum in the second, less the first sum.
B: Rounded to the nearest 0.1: -16.1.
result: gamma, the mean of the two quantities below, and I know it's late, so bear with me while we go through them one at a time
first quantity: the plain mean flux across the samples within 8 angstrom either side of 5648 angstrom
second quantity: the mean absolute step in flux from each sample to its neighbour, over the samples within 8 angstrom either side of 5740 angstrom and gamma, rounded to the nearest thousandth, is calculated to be 0.827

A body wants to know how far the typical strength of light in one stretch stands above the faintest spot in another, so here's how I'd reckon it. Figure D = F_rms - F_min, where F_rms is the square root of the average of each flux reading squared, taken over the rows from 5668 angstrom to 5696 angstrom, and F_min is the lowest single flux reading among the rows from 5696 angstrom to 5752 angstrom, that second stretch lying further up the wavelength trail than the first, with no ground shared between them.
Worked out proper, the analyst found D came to 0.13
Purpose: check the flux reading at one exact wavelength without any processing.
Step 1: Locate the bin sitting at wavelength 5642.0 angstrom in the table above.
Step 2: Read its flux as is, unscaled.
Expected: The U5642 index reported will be 1.525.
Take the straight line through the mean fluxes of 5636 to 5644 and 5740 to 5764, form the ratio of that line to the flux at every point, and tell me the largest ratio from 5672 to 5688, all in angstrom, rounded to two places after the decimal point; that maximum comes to 1.06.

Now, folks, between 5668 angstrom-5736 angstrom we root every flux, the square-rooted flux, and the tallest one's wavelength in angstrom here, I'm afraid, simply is 5698.0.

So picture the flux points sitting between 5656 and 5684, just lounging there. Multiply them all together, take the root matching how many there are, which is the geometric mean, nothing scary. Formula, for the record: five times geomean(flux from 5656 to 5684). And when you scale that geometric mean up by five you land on 8.36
